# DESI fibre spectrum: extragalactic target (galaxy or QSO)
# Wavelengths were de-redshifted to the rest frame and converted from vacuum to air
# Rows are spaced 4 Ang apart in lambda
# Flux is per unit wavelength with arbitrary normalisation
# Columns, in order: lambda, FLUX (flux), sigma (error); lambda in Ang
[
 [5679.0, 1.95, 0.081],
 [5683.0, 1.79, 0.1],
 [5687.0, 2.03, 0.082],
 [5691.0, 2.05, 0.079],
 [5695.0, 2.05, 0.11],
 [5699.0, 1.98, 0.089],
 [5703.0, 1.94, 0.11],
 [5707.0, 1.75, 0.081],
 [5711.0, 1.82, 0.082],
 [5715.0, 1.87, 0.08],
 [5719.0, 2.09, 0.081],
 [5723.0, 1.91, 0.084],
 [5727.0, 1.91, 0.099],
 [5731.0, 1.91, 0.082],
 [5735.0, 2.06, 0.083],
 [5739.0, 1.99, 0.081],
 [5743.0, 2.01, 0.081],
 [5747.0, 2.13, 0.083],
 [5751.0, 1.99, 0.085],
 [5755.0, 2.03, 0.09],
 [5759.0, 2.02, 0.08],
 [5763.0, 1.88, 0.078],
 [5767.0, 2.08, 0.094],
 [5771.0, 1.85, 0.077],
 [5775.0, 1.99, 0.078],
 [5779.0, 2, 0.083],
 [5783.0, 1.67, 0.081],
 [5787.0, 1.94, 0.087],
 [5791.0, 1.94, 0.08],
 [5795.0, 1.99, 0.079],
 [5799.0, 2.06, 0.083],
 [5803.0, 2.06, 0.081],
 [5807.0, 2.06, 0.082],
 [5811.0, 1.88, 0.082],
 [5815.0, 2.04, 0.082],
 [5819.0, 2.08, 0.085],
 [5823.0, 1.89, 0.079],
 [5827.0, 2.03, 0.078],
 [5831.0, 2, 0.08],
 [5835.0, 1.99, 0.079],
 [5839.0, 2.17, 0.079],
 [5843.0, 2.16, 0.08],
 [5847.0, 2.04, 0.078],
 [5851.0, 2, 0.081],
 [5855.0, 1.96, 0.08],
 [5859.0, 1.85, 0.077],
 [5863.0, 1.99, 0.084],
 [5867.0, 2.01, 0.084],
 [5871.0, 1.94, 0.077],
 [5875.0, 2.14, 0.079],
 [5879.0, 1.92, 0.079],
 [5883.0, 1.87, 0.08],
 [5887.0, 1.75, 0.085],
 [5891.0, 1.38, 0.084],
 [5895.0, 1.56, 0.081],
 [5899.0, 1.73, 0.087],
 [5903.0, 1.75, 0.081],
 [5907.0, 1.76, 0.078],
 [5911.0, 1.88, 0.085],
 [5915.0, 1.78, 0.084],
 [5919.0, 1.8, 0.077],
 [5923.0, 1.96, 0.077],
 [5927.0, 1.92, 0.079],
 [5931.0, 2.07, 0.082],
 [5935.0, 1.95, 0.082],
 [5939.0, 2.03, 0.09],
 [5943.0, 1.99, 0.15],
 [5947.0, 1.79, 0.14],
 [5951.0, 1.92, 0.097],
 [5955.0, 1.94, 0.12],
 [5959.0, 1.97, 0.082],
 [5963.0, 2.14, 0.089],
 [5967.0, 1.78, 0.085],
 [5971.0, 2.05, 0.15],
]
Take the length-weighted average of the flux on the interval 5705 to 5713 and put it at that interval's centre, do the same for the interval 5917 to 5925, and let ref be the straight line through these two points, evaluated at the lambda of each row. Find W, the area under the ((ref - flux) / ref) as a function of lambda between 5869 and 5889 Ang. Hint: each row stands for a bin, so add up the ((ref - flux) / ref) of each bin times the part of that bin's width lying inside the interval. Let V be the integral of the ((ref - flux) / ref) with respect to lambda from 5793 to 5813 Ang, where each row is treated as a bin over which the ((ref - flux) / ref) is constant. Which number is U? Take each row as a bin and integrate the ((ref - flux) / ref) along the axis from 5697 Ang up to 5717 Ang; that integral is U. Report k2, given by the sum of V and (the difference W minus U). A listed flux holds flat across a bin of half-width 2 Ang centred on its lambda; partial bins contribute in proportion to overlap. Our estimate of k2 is -1.7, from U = -0.99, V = -2.0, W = -0.7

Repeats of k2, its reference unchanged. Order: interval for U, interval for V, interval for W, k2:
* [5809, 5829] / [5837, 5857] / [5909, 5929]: -0.6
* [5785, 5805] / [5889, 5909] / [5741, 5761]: 1.8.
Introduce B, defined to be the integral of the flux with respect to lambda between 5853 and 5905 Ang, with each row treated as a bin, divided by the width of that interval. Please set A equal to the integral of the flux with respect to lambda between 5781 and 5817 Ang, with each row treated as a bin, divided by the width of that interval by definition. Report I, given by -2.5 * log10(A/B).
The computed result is -0.07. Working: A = 1.96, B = 1.83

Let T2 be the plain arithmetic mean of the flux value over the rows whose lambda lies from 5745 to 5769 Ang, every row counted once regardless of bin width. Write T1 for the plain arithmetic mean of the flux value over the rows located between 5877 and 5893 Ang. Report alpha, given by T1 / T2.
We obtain 0.86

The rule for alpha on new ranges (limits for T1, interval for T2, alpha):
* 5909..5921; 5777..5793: 0.96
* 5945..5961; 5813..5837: 0.95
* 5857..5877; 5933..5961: 1.02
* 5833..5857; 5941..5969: 1.06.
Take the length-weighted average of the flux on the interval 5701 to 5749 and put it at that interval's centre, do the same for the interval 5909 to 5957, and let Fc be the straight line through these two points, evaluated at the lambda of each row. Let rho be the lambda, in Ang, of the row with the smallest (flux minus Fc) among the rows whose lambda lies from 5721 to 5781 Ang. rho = 5771.0 Ang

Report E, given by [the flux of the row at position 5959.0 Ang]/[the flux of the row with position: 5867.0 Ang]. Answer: 0.98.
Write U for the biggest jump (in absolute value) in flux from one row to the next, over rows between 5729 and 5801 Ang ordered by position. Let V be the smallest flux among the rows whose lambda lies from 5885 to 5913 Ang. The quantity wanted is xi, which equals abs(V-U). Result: 1.05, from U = 0.33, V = 1.38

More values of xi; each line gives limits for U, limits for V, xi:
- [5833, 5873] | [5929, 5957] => 1.61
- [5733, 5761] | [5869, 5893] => 1.24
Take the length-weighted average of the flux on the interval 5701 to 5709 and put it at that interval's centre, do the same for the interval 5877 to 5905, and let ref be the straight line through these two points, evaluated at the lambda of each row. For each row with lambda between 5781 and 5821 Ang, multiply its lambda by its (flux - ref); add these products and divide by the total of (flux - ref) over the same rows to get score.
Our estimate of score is 5805.8 Ang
